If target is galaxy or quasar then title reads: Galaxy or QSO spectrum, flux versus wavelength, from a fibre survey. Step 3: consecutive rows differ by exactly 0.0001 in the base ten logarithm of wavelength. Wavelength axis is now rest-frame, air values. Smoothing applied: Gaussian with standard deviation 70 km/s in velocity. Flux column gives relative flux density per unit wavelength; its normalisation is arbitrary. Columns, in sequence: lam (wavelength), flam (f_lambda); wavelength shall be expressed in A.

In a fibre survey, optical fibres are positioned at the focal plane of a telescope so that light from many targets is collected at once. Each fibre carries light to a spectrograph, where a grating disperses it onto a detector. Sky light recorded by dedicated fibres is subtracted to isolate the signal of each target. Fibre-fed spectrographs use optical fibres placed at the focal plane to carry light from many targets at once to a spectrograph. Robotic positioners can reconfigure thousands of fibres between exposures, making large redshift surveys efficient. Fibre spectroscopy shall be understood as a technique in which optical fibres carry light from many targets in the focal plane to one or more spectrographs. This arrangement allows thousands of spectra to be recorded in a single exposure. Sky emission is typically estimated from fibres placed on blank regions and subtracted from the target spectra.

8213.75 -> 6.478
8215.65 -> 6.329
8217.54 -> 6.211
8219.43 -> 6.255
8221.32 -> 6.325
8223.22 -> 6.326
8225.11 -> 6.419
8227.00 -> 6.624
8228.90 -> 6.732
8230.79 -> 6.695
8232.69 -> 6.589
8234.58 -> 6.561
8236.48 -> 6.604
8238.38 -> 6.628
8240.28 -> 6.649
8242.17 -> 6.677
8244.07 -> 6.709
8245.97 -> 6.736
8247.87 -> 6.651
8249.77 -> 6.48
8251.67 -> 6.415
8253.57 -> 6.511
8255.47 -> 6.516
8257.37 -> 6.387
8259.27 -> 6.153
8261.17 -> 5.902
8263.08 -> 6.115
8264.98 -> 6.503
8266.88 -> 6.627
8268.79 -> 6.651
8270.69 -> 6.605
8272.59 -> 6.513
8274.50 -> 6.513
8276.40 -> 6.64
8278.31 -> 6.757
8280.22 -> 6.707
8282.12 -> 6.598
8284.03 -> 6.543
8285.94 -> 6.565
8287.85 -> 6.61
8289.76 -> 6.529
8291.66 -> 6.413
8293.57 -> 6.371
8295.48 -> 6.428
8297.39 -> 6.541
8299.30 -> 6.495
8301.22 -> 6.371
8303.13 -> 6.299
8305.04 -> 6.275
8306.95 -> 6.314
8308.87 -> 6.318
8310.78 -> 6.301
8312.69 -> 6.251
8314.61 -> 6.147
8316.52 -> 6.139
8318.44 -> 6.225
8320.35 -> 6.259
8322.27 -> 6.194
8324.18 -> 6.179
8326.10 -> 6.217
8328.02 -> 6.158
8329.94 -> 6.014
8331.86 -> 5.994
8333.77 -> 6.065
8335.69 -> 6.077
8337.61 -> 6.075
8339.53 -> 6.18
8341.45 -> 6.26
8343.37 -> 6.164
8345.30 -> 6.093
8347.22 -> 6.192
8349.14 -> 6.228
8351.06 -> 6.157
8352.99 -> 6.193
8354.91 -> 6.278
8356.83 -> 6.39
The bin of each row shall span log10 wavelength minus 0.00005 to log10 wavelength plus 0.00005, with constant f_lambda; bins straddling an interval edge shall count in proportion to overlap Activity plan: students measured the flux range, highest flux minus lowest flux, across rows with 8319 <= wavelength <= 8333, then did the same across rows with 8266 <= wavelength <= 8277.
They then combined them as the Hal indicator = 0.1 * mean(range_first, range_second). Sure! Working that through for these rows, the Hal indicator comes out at 0.020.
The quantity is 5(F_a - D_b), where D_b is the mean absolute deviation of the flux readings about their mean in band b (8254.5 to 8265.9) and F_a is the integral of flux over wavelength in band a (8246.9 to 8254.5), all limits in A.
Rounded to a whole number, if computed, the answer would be 246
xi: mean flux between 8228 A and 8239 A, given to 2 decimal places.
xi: 6.63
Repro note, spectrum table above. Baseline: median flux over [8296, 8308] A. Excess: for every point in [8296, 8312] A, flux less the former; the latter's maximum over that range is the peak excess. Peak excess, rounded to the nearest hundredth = 0.20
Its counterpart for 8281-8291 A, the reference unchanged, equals 0.27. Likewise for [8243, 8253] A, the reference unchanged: 0.39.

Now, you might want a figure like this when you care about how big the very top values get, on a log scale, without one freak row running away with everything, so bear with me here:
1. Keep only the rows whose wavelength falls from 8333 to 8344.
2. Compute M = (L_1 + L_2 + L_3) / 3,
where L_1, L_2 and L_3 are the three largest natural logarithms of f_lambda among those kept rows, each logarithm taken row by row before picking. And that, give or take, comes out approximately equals 1.82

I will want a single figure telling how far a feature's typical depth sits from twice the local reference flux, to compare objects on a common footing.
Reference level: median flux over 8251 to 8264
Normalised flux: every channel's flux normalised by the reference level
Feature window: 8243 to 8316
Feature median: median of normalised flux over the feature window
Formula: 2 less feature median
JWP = 0.98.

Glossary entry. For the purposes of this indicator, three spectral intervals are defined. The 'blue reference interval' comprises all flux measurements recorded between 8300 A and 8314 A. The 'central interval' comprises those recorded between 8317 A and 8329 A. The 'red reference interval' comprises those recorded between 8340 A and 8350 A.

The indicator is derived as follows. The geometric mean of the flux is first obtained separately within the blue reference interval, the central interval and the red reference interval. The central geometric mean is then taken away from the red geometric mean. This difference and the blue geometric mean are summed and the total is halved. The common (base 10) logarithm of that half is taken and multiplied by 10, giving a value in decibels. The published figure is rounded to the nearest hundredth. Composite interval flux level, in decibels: 4.97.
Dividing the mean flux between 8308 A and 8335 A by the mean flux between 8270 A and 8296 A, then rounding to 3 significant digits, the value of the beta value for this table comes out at 0.942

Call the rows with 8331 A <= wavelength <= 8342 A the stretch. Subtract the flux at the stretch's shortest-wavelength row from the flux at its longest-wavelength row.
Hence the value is 0.3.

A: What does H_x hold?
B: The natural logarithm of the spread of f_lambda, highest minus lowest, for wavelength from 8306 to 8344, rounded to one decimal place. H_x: -1.1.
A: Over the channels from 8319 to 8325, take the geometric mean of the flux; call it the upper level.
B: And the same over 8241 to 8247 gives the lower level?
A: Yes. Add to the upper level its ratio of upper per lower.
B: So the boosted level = 7.14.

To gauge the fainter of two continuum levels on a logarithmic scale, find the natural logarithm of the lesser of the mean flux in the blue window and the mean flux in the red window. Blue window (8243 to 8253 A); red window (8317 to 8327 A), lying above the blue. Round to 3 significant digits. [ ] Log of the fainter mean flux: 1.83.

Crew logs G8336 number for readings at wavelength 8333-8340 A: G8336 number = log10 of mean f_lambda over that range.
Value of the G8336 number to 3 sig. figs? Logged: 0.785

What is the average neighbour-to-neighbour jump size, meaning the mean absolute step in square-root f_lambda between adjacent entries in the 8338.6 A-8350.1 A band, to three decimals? 0.015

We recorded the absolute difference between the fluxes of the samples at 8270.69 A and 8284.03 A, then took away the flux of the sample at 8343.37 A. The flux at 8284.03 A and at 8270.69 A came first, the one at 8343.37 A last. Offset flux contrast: -6.10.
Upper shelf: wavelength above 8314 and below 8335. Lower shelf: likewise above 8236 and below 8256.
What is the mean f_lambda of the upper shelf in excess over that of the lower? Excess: -0.45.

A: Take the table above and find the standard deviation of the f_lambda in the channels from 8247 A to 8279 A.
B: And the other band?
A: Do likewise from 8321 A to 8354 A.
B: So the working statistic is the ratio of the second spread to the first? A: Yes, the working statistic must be 0.345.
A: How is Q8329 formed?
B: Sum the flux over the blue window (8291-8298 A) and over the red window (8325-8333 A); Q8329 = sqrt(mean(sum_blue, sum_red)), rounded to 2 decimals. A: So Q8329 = 5.01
